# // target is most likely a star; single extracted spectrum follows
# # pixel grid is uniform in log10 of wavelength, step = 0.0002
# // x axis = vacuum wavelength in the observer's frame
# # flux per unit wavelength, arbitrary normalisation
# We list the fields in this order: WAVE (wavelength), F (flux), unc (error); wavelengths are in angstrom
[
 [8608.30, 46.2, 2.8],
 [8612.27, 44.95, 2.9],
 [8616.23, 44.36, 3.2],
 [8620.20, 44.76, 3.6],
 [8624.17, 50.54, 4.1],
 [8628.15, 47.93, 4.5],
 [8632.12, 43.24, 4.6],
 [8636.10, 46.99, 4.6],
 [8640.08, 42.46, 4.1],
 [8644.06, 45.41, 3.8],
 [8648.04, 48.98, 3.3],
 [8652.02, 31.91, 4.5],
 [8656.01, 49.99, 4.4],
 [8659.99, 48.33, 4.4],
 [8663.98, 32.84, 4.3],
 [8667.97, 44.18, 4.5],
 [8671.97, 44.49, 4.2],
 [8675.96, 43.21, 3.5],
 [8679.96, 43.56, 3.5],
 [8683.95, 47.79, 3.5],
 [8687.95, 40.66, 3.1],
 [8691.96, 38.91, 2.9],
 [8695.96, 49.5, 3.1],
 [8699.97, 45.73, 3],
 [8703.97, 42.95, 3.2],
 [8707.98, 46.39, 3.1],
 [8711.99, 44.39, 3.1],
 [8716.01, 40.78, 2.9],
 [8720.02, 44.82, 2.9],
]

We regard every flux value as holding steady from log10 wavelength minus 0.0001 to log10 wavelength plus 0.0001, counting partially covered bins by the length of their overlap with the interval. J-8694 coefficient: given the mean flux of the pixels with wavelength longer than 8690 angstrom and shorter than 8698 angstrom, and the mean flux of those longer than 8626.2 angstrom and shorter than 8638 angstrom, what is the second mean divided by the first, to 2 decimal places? 1.04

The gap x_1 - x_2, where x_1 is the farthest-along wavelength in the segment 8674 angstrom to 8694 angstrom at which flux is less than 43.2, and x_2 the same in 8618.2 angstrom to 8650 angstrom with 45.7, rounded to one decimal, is 47.9 angstrom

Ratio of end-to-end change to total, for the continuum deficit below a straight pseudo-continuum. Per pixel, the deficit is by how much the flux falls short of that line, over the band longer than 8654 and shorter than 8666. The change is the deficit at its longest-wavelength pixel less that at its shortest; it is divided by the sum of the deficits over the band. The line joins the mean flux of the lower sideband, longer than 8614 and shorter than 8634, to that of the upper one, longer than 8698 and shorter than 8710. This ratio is 3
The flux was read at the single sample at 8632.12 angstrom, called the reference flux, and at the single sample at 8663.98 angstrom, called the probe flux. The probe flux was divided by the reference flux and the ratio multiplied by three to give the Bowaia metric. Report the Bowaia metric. 2.3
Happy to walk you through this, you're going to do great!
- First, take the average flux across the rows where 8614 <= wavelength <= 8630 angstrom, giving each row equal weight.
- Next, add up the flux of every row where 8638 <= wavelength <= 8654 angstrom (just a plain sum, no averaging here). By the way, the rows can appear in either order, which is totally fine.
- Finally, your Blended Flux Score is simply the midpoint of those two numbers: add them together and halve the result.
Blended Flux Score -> 108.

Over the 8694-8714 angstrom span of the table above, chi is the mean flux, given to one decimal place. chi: 45.8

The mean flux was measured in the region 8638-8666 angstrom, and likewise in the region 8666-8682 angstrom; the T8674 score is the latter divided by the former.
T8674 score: 1.02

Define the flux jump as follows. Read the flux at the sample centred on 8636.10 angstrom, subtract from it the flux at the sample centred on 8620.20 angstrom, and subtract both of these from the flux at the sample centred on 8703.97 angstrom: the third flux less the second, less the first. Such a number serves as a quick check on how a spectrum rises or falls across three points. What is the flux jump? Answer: -49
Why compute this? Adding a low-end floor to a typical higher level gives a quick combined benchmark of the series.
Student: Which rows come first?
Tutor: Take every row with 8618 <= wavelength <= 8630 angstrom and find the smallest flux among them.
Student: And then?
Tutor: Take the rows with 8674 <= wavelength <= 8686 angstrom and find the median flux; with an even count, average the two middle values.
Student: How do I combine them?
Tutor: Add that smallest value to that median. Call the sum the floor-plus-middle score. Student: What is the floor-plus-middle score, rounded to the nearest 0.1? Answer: 88.3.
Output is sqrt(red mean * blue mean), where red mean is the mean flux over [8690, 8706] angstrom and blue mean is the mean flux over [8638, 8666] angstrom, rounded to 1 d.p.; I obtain 43.6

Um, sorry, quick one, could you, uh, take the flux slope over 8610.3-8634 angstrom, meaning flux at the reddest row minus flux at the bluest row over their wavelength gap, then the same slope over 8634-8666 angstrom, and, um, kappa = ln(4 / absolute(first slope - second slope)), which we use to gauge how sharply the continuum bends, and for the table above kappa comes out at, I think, 2.3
